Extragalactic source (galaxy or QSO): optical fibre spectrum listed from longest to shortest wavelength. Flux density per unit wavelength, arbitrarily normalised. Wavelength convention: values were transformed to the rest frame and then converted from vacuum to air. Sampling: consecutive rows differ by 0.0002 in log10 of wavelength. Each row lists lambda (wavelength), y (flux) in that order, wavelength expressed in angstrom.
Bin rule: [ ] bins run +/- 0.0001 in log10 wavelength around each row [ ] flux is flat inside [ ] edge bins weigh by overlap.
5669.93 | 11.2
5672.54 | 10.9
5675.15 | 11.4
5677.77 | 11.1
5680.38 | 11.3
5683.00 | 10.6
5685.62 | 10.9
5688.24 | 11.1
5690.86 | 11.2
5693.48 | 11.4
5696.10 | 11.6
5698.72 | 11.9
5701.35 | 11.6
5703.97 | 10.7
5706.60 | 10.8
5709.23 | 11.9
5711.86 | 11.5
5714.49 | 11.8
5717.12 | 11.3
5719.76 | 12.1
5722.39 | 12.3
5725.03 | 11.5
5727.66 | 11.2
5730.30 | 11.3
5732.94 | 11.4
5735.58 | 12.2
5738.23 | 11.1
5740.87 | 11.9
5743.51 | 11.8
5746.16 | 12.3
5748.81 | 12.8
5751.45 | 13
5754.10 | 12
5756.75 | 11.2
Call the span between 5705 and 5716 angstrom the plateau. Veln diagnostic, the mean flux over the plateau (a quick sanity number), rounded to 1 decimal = 11.5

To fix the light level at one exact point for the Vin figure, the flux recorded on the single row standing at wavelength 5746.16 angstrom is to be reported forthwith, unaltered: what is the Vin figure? 12.3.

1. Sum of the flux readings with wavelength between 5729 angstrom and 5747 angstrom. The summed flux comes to 82.0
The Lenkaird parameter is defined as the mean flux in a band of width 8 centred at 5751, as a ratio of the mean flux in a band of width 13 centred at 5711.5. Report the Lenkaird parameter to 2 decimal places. 1.10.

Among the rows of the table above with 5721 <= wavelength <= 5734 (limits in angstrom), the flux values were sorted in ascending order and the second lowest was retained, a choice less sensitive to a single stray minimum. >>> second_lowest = 11.3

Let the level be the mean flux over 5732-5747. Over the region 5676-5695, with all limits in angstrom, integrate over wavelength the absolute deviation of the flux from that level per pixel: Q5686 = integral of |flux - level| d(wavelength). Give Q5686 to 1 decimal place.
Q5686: 12.8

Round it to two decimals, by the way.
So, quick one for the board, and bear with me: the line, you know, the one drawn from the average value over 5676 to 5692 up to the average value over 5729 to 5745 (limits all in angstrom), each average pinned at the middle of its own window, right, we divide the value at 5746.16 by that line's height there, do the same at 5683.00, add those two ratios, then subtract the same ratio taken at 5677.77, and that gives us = 1.00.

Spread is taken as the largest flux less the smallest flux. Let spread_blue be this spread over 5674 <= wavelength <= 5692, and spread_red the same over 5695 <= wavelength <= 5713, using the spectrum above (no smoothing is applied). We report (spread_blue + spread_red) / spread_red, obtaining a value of 1.67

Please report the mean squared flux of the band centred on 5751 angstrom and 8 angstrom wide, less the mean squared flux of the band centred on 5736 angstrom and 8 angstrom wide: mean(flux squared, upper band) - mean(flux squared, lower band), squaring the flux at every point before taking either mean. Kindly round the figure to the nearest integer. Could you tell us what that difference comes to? 25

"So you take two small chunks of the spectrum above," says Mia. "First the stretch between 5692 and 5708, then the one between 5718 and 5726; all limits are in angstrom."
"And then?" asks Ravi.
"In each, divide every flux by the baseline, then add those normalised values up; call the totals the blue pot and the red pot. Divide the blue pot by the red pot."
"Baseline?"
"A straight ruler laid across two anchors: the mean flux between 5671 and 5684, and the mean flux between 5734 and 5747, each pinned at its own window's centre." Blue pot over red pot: 1.94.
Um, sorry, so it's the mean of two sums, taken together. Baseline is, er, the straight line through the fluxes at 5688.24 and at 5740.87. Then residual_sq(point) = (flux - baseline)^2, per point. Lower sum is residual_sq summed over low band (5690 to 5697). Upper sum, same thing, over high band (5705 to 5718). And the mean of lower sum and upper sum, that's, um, 0.5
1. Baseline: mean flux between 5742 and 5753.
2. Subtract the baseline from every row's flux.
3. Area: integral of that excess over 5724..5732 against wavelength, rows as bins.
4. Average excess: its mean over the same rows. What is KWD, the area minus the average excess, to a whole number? -8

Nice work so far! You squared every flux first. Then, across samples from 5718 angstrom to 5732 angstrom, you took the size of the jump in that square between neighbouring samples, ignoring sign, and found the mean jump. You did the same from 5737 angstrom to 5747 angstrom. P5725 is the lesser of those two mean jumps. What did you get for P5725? 8.2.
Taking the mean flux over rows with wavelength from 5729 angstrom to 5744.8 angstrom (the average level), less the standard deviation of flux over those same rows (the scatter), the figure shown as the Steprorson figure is 11.2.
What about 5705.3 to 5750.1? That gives 11.2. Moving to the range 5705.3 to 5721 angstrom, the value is 11.1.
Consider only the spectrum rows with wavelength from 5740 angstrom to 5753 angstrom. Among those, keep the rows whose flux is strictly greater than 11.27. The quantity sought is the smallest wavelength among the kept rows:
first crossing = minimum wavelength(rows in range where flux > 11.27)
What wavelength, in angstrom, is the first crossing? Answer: 5740.87 angstrom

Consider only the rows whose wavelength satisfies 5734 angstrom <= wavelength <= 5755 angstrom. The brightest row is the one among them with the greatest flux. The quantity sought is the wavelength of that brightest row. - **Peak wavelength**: 5751.45 angstrom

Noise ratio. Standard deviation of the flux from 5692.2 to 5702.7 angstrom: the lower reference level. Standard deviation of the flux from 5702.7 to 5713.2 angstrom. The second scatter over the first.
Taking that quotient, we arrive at 2.8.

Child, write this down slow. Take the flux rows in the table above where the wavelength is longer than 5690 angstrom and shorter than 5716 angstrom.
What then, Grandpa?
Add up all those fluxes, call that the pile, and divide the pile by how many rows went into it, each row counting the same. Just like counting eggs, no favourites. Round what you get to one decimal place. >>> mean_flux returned 11.4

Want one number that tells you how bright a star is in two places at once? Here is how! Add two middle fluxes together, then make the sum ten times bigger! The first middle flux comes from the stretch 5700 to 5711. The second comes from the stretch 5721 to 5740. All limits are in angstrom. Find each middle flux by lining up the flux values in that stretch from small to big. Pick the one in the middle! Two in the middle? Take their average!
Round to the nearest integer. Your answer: 226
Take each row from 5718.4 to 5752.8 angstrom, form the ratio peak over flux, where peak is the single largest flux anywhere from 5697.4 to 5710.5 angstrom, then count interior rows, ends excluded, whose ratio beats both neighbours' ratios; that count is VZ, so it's 3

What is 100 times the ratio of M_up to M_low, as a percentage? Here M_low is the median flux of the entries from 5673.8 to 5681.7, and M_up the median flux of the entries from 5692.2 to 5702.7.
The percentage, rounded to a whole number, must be 103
